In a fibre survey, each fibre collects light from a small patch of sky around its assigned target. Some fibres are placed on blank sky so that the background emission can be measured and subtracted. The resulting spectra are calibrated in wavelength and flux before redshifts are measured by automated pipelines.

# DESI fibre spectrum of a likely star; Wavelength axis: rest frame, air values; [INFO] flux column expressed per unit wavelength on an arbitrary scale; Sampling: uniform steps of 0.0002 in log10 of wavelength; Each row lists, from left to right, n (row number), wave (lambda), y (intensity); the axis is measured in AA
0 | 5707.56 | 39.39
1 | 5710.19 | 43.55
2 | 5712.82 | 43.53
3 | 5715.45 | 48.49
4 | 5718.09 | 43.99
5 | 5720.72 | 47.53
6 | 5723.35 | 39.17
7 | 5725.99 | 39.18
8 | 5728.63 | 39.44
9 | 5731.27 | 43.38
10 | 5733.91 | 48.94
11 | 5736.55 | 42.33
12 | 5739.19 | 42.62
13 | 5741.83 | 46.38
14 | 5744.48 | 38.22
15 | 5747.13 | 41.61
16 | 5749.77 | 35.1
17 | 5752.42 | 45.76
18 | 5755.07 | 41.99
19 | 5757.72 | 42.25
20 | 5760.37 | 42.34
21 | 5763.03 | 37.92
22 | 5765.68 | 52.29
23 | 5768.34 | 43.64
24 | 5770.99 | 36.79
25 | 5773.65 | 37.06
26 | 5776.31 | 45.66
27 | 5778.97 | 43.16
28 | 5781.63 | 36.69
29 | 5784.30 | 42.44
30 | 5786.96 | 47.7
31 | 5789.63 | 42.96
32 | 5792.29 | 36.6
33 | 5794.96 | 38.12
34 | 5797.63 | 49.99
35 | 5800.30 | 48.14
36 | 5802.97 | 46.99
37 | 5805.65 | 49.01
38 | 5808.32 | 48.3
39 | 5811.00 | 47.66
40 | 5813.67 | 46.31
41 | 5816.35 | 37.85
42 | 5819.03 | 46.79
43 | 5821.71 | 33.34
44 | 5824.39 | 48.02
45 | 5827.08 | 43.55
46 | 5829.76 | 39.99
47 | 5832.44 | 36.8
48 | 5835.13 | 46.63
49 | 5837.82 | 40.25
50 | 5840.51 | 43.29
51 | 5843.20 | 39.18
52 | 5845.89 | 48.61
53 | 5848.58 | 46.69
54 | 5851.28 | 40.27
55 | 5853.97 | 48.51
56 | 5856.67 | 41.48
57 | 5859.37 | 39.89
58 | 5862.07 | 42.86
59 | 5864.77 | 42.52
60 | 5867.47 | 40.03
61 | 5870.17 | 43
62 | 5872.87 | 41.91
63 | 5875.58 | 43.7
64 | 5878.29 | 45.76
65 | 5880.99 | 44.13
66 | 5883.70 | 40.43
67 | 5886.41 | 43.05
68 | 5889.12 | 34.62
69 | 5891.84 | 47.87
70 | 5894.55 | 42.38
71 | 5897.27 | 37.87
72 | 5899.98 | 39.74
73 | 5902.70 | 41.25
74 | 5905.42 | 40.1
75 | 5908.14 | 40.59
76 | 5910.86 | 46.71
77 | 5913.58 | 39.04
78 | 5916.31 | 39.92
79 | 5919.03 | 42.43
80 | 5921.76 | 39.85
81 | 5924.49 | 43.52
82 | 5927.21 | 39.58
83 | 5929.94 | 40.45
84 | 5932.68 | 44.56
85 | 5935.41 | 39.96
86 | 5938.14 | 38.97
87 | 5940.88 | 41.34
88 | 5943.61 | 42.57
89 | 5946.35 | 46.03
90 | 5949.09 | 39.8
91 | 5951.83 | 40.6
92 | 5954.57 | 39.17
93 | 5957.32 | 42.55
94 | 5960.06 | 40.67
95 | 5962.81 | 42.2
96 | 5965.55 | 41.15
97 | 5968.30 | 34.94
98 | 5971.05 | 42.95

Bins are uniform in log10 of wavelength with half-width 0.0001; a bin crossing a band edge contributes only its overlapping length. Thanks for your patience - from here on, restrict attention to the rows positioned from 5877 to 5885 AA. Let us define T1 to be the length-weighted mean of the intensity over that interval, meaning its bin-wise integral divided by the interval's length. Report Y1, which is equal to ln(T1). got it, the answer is 3.77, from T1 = 43.5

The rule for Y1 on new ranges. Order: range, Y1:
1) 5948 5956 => 3.69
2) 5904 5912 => 3.75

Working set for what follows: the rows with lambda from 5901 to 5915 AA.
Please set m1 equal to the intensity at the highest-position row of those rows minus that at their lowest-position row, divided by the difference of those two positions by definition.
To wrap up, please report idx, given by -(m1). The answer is 0.20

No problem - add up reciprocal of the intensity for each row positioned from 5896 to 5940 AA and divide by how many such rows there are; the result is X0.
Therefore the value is 0.0245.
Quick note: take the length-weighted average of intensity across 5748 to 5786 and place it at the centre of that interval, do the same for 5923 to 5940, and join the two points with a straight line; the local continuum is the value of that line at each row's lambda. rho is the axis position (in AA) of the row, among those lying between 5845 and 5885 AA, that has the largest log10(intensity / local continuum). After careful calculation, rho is 5845.89 AA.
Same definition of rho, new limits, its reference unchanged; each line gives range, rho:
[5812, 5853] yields 5845.89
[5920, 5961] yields 5946.35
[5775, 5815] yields 5797.63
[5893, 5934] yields 5910.86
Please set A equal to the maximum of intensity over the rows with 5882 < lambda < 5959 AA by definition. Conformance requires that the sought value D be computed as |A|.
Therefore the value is 48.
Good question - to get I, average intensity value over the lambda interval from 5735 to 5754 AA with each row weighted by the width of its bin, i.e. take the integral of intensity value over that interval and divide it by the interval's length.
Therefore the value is 41.8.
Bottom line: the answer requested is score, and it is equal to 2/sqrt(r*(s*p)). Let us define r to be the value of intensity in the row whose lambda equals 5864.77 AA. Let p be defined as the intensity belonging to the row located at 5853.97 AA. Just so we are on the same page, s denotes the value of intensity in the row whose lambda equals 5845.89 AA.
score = 0.0063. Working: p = 48.51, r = 42.52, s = 48.61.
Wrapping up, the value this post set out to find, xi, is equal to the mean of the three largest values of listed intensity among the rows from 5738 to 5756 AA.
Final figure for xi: 45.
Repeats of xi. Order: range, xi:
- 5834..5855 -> 48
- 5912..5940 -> 44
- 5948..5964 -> 42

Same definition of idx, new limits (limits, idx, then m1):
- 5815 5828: -0.53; 0.5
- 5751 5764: 0.74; -0.7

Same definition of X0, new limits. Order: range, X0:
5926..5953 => 0.0242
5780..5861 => 0.0233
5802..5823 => 0.0228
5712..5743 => 0.0230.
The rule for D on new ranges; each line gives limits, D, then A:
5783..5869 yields 50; 49.99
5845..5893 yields 49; 48.61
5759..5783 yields 52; 52.29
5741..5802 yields 52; 52.29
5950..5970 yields 43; 42.55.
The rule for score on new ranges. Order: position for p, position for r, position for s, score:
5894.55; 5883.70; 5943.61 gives 0.0074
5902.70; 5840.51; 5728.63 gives 0.0075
